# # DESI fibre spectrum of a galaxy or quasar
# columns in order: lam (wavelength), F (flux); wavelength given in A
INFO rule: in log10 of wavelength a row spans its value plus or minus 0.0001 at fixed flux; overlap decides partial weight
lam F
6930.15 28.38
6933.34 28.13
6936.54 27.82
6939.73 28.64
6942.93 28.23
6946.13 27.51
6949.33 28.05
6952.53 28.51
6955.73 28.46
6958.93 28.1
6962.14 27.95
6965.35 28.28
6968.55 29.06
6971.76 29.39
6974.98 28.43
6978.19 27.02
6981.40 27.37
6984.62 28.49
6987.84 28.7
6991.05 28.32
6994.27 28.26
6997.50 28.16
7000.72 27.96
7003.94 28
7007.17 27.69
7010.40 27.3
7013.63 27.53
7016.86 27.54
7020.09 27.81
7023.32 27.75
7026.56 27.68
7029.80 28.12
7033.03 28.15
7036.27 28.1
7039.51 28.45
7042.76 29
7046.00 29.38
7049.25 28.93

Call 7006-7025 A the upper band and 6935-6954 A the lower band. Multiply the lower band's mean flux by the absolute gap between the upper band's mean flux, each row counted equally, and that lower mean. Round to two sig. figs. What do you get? 15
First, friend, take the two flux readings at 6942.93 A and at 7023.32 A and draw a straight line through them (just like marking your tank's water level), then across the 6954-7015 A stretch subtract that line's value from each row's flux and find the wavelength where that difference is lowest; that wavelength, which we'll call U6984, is 6978.19 A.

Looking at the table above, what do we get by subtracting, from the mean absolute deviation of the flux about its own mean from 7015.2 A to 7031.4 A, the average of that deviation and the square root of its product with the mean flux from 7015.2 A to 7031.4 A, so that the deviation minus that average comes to -0.94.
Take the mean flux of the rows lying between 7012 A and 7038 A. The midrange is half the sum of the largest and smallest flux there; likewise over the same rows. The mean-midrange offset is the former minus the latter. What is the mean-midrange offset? 0.00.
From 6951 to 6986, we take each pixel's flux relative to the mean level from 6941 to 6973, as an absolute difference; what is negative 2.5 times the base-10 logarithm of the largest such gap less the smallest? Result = -0.3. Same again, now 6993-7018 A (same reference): 0.0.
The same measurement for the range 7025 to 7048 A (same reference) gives 0.1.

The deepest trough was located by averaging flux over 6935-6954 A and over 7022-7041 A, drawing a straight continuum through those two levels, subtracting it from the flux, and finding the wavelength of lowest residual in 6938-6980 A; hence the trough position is 6978.19 A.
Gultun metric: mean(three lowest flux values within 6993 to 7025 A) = 27.5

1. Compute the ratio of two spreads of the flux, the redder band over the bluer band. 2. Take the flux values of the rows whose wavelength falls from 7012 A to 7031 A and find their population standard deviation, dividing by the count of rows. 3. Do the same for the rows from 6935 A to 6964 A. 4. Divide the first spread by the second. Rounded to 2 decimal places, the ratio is 0.58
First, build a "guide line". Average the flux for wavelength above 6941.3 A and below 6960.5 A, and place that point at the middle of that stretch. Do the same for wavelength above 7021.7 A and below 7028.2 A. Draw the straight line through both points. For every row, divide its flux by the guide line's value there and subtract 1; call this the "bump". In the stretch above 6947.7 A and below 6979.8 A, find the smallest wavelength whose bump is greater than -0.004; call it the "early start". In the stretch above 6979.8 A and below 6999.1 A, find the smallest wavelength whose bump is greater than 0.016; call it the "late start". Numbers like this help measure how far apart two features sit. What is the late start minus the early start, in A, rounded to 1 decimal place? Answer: 35.3 A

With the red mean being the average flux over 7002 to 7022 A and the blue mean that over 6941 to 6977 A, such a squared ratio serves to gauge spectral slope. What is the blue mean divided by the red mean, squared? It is 1.05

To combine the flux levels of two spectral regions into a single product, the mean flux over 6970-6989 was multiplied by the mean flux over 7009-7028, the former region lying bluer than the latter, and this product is 779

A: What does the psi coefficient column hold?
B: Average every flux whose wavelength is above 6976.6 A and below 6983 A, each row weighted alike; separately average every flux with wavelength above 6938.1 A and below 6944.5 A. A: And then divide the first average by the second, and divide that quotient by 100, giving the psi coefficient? 0.0096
